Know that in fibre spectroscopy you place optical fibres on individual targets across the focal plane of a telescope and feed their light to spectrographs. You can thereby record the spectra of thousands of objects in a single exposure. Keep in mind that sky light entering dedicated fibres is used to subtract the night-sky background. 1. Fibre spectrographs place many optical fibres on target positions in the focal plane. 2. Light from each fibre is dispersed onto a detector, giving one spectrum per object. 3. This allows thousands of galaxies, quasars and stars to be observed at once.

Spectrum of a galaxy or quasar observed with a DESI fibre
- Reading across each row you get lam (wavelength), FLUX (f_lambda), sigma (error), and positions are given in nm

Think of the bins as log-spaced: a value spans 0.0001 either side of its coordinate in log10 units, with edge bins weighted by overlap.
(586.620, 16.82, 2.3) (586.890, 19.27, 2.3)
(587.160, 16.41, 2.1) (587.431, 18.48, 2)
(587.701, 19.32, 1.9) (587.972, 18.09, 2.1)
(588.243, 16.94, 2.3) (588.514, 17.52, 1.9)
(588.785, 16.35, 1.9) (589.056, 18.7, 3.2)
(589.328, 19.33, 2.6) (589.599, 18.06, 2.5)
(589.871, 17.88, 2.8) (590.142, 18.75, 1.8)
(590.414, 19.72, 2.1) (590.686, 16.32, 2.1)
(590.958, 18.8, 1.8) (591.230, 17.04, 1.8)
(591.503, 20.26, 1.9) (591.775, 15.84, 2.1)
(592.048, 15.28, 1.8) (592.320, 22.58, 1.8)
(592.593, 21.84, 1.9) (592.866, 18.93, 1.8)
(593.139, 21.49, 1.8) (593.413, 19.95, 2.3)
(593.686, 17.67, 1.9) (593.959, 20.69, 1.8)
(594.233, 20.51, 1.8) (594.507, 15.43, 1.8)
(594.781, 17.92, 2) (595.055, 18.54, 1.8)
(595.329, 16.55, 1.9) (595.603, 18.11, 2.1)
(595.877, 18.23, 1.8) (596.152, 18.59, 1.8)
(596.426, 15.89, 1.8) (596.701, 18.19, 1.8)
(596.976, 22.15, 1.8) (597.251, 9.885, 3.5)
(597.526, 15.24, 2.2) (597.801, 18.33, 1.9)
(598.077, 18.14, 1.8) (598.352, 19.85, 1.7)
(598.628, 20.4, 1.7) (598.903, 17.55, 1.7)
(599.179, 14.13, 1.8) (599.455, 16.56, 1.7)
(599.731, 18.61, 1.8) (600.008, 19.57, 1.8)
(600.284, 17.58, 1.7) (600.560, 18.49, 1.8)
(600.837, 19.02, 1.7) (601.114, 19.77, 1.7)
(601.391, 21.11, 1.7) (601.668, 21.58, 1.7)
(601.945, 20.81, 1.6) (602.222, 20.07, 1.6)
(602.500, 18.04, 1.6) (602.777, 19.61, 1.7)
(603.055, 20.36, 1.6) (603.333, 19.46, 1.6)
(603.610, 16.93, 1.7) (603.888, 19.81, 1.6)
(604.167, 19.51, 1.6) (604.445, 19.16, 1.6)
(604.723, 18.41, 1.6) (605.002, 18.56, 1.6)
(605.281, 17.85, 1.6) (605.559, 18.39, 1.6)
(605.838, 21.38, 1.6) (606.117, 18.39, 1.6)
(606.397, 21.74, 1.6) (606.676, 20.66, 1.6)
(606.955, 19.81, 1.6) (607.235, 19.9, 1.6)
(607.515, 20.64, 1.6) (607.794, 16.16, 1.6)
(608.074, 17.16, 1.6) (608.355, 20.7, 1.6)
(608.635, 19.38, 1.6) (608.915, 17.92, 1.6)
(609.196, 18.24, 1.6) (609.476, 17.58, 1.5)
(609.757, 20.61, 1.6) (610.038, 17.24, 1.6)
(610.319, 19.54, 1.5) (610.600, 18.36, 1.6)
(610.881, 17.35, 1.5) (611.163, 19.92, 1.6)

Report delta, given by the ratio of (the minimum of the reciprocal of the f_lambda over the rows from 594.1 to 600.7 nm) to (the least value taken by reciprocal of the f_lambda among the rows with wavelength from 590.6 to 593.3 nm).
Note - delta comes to 1.02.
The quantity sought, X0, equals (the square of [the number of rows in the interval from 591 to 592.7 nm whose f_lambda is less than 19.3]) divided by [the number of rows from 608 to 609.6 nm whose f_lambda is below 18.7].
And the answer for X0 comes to 2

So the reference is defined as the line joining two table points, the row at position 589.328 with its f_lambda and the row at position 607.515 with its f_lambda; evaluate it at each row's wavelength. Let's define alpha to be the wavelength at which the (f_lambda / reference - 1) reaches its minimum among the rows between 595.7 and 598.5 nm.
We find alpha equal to 597.251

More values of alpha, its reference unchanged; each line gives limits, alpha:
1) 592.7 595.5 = 594.507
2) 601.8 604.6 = 603.610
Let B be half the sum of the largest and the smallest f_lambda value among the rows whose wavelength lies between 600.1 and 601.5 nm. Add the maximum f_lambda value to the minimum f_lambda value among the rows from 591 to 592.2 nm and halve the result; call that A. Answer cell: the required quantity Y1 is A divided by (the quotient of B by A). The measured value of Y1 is 16.3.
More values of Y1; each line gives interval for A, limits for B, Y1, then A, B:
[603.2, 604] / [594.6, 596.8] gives 19.6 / 18.4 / 17.2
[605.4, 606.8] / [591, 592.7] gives 21.3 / 20.1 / 18.9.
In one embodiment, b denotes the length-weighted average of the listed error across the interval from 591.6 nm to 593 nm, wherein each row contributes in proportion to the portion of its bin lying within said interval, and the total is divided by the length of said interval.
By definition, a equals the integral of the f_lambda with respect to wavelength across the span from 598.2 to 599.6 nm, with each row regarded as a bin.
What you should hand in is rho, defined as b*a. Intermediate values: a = 24.8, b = 1.9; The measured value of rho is 47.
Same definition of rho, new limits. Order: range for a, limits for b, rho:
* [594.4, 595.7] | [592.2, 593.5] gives 43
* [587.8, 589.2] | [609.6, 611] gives 38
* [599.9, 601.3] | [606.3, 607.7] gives 42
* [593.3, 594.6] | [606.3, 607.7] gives 39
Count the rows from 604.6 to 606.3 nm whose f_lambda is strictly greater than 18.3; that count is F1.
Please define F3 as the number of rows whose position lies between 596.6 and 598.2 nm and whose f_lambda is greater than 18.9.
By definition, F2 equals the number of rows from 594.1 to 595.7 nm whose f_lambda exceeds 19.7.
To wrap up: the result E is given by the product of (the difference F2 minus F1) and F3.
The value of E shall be -4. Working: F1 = 5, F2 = 1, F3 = 1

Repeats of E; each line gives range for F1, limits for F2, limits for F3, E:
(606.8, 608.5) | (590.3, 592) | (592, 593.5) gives -10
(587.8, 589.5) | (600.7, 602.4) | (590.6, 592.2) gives 3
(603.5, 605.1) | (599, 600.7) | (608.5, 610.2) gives -10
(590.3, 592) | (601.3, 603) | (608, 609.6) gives 2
